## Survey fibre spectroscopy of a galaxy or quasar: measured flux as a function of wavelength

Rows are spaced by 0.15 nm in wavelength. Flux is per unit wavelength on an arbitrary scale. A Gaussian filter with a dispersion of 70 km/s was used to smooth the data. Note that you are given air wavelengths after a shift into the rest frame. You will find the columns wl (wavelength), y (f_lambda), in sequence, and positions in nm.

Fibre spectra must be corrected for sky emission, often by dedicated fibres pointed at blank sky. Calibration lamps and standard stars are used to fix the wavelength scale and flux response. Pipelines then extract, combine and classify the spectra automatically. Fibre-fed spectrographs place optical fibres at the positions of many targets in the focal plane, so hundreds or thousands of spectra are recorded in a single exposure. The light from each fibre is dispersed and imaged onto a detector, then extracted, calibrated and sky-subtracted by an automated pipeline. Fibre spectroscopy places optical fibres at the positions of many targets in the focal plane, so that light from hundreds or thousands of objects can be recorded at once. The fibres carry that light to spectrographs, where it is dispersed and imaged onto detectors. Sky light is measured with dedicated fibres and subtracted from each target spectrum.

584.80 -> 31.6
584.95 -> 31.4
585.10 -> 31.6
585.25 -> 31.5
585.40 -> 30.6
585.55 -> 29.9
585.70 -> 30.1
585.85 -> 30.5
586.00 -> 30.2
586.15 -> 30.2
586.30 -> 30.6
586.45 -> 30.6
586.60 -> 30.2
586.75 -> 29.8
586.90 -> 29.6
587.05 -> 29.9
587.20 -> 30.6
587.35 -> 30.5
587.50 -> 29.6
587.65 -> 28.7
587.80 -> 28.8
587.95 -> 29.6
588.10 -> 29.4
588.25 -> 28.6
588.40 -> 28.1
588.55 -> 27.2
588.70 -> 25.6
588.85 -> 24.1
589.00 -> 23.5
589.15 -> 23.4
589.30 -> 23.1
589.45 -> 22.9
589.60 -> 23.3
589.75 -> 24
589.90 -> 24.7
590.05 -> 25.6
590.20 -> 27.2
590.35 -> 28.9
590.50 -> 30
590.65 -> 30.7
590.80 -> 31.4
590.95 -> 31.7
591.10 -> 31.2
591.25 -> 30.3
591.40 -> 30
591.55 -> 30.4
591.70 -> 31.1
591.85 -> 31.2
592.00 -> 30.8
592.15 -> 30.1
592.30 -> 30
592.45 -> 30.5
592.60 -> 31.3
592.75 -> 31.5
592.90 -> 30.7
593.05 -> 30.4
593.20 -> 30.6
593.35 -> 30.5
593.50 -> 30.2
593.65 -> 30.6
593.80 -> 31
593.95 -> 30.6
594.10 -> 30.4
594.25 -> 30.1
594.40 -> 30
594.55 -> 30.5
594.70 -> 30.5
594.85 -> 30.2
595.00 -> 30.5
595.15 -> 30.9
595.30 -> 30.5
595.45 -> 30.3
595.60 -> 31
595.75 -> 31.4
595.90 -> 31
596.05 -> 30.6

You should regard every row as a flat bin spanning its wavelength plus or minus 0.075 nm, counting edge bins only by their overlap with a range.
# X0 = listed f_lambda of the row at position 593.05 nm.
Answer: 30.4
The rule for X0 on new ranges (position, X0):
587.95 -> 29.6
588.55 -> 27.2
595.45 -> 30.3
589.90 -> 24.7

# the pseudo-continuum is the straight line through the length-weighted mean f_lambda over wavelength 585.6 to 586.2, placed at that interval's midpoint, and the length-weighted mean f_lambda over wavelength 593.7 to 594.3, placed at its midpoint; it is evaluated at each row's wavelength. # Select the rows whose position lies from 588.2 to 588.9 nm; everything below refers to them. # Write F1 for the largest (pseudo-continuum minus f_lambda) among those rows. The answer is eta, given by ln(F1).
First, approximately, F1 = 6.2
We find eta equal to 1.8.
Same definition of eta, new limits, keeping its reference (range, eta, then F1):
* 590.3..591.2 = 0.4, 1.5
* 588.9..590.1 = 2.0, 7.5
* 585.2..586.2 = -1.1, 0.3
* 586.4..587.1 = -0.4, 0.7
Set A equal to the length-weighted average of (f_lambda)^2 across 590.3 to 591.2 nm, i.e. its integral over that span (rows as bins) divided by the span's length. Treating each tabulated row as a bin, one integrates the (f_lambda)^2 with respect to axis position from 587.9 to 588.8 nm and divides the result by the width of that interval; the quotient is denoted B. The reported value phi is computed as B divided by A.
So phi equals 0.83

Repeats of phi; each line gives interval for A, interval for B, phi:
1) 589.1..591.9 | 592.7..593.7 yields 1.18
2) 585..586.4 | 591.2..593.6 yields 1.00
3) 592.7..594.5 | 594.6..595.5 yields 1.00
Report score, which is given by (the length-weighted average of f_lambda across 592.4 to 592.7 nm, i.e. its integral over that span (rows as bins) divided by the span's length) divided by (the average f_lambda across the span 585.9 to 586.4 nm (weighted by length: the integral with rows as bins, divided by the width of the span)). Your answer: 1.02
